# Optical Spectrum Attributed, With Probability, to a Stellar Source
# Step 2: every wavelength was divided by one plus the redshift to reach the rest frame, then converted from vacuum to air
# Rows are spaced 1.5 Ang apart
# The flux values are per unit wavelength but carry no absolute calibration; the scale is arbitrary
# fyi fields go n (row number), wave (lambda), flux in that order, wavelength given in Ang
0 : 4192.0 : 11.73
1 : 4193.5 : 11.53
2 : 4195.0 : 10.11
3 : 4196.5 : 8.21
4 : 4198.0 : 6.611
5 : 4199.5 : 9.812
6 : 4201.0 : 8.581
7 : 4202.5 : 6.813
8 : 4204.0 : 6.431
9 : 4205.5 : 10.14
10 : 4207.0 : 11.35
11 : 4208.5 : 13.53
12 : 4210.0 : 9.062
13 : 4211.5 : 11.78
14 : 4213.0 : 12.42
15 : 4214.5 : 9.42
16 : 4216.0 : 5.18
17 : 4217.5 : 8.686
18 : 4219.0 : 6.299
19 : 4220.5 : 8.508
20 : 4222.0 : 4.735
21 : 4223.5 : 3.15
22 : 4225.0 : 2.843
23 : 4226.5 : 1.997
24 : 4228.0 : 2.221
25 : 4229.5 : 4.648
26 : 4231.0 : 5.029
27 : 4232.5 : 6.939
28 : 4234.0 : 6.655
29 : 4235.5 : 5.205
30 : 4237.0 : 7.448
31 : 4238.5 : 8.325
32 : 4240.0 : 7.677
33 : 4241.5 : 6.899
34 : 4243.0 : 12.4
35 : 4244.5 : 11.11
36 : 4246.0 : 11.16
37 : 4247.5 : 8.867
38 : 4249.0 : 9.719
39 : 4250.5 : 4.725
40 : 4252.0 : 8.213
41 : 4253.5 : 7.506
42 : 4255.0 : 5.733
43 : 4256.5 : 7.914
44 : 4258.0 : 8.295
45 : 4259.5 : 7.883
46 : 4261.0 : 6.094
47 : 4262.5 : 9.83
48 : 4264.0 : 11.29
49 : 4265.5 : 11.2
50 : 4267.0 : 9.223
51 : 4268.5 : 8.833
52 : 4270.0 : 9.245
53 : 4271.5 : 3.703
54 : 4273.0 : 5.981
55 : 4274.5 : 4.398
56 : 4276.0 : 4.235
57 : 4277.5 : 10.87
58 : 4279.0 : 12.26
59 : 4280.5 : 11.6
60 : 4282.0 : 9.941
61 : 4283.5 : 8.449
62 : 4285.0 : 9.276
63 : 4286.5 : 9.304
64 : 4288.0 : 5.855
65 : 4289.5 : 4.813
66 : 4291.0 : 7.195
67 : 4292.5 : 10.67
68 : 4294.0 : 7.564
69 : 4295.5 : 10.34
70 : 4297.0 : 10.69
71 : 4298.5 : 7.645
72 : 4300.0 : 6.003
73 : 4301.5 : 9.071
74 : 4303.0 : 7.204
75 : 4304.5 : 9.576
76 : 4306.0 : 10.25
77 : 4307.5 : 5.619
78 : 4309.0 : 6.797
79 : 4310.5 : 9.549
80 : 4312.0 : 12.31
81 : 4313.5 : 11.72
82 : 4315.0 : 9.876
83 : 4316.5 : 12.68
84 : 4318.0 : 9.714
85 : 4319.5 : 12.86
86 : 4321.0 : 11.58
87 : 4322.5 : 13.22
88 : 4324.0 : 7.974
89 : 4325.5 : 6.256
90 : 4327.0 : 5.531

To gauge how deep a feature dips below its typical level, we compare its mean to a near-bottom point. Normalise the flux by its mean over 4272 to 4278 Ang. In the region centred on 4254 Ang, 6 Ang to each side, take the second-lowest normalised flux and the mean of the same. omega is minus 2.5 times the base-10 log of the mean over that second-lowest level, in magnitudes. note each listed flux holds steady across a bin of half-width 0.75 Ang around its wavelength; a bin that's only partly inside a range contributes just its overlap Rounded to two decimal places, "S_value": -0.29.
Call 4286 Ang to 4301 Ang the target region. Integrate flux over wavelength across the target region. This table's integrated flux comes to 120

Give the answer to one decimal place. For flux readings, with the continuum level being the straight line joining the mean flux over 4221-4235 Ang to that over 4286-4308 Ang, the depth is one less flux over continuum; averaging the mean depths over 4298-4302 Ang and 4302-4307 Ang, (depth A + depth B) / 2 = 0.0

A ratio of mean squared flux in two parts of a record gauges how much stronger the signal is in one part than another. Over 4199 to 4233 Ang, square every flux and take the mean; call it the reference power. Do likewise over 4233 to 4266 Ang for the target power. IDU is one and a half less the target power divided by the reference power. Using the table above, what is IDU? 0.36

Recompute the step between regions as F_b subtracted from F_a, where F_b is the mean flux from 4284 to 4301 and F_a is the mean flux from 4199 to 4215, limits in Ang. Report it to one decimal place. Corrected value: 1.8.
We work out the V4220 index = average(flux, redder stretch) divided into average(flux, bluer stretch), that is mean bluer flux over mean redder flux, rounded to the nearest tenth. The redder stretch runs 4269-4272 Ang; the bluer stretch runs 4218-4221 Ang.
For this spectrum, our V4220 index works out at 1.1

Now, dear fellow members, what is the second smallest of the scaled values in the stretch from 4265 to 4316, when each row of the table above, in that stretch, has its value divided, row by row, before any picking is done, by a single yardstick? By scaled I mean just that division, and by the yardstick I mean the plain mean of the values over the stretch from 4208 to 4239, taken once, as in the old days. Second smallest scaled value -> 0.6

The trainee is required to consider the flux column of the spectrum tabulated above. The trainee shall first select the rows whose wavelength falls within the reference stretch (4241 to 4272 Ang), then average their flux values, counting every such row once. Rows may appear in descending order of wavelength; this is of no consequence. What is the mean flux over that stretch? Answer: 8.6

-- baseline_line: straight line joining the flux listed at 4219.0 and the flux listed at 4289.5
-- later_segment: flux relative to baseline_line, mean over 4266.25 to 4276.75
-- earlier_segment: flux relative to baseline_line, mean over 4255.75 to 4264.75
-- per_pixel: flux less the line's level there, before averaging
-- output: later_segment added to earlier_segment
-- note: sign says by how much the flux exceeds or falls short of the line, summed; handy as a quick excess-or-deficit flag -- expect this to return 4.4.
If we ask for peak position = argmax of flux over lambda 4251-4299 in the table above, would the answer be 4279.0 Ang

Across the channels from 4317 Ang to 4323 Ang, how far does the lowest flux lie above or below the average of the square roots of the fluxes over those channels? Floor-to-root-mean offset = 6.3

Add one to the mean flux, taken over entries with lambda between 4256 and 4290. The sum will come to 9.3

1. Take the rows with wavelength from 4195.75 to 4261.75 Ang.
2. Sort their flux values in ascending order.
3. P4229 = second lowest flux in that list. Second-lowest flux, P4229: 2.221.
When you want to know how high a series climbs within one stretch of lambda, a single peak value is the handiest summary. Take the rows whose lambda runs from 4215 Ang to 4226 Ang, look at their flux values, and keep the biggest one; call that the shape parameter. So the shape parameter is 8.686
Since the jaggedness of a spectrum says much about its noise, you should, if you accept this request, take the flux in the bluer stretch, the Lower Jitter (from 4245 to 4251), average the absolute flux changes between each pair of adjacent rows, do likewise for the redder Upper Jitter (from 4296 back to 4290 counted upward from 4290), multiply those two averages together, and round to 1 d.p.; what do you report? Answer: 8.5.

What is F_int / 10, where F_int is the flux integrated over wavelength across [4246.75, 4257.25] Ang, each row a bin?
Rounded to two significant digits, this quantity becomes 7.9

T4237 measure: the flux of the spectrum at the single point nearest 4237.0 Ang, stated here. 7.448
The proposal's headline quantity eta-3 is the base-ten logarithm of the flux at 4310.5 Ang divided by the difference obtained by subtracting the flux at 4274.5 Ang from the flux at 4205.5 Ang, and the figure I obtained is 0.22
